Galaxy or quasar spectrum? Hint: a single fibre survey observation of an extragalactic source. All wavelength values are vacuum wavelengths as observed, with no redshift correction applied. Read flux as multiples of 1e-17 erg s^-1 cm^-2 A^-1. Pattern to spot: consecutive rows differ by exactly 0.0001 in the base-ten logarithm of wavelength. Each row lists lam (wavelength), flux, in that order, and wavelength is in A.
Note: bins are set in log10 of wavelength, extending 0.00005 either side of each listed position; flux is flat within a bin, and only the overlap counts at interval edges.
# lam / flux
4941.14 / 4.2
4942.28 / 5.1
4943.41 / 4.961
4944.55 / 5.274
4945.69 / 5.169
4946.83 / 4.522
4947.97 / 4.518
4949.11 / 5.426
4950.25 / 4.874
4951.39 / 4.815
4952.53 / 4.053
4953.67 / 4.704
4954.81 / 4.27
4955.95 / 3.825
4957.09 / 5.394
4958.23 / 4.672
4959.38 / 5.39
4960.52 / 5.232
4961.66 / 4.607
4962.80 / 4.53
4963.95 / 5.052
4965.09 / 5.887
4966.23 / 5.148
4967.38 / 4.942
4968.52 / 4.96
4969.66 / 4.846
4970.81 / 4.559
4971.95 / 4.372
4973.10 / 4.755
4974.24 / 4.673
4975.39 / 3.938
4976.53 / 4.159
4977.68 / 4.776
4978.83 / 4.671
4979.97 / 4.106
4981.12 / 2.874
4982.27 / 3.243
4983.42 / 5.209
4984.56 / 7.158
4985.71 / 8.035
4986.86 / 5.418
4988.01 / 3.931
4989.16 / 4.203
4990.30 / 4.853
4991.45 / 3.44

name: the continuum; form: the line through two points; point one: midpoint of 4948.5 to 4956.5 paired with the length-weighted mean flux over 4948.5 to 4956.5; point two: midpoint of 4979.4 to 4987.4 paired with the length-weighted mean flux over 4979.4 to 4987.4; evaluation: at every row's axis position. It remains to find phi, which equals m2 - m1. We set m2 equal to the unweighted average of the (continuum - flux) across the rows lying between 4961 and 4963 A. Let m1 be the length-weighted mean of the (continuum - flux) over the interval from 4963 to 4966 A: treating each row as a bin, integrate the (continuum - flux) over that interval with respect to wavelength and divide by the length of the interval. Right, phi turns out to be 0.71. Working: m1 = -0.52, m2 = 0.2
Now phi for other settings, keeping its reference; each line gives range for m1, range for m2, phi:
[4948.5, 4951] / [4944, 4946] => -0.19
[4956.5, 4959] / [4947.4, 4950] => -0.10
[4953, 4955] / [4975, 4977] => 0.87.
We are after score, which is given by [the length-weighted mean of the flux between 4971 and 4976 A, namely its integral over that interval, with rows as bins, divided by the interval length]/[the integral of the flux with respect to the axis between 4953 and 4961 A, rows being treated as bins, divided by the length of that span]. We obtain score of 0.93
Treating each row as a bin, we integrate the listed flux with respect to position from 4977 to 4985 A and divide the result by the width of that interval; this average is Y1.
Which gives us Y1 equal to 4.5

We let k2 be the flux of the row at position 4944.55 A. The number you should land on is 5.274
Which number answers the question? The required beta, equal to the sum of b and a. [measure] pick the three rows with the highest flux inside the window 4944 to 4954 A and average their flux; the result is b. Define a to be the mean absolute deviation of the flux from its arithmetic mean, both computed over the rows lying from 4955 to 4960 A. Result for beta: 5.86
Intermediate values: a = 0.57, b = 5.29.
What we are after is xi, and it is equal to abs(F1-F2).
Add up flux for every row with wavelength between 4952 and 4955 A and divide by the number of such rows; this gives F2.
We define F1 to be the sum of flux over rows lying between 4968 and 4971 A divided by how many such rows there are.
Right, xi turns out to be 0.45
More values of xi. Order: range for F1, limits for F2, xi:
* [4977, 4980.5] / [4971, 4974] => 0.05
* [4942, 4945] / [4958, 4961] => 0.01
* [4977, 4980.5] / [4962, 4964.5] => 0.27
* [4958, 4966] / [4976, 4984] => 0.90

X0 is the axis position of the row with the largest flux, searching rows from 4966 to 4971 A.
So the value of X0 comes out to 4966.23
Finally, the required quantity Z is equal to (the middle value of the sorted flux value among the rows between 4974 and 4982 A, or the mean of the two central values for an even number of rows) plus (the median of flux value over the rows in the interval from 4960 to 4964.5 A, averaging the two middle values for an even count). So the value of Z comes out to 9.0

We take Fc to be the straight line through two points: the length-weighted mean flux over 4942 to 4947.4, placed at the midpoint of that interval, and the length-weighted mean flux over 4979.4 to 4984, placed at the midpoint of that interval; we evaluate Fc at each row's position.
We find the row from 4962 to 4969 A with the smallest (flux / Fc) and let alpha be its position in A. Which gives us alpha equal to 4962.80 A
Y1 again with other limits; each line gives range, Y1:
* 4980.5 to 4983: 3.2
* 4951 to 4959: 4.5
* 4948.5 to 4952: 5.0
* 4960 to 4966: 5.1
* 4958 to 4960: 5.1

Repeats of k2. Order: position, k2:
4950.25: 4.874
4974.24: 4.673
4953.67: 4.704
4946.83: 4.522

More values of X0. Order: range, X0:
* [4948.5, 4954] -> 4949.11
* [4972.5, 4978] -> 4977.68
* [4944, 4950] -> 4949.11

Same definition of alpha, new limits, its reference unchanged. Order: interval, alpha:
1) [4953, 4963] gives 4955.95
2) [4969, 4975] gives 4971.95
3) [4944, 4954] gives 4952.53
